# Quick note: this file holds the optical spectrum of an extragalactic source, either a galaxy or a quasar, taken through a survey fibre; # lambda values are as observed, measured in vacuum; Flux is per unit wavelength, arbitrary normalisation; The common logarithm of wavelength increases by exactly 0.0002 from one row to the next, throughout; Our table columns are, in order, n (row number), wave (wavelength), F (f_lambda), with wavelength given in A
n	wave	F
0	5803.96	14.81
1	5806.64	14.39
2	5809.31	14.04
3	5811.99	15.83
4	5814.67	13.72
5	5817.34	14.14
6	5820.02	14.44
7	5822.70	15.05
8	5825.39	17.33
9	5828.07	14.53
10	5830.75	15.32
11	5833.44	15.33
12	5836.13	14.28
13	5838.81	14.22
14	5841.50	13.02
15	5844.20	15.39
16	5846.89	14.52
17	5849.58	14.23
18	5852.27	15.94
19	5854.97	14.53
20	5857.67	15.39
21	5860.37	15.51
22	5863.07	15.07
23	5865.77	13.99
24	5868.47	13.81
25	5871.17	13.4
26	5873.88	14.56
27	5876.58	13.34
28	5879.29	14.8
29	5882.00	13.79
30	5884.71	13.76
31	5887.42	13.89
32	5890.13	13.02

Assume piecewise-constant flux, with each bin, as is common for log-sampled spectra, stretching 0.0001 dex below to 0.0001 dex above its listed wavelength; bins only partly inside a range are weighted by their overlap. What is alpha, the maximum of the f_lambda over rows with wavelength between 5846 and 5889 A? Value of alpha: 15.94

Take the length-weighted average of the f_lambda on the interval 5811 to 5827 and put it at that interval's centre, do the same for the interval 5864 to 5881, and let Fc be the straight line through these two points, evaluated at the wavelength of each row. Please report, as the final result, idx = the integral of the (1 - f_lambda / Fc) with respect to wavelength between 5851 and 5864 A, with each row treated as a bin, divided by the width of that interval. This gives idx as -0.07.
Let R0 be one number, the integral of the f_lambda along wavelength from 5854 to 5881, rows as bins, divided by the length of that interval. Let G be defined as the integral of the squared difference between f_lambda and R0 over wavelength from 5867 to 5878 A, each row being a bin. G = 7.2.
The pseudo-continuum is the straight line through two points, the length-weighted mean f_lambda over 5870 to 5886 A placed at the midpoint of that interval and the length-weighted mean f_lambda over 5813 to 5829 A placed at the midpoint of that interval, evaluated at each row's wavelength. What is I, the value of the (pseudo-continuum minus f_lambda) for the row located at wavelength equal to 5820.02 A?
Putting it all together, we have 0.5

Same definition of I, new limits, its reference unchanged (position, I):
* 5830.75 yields -0.6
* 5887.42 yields -0.1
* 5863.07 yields -0.9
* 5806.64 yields 0.7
